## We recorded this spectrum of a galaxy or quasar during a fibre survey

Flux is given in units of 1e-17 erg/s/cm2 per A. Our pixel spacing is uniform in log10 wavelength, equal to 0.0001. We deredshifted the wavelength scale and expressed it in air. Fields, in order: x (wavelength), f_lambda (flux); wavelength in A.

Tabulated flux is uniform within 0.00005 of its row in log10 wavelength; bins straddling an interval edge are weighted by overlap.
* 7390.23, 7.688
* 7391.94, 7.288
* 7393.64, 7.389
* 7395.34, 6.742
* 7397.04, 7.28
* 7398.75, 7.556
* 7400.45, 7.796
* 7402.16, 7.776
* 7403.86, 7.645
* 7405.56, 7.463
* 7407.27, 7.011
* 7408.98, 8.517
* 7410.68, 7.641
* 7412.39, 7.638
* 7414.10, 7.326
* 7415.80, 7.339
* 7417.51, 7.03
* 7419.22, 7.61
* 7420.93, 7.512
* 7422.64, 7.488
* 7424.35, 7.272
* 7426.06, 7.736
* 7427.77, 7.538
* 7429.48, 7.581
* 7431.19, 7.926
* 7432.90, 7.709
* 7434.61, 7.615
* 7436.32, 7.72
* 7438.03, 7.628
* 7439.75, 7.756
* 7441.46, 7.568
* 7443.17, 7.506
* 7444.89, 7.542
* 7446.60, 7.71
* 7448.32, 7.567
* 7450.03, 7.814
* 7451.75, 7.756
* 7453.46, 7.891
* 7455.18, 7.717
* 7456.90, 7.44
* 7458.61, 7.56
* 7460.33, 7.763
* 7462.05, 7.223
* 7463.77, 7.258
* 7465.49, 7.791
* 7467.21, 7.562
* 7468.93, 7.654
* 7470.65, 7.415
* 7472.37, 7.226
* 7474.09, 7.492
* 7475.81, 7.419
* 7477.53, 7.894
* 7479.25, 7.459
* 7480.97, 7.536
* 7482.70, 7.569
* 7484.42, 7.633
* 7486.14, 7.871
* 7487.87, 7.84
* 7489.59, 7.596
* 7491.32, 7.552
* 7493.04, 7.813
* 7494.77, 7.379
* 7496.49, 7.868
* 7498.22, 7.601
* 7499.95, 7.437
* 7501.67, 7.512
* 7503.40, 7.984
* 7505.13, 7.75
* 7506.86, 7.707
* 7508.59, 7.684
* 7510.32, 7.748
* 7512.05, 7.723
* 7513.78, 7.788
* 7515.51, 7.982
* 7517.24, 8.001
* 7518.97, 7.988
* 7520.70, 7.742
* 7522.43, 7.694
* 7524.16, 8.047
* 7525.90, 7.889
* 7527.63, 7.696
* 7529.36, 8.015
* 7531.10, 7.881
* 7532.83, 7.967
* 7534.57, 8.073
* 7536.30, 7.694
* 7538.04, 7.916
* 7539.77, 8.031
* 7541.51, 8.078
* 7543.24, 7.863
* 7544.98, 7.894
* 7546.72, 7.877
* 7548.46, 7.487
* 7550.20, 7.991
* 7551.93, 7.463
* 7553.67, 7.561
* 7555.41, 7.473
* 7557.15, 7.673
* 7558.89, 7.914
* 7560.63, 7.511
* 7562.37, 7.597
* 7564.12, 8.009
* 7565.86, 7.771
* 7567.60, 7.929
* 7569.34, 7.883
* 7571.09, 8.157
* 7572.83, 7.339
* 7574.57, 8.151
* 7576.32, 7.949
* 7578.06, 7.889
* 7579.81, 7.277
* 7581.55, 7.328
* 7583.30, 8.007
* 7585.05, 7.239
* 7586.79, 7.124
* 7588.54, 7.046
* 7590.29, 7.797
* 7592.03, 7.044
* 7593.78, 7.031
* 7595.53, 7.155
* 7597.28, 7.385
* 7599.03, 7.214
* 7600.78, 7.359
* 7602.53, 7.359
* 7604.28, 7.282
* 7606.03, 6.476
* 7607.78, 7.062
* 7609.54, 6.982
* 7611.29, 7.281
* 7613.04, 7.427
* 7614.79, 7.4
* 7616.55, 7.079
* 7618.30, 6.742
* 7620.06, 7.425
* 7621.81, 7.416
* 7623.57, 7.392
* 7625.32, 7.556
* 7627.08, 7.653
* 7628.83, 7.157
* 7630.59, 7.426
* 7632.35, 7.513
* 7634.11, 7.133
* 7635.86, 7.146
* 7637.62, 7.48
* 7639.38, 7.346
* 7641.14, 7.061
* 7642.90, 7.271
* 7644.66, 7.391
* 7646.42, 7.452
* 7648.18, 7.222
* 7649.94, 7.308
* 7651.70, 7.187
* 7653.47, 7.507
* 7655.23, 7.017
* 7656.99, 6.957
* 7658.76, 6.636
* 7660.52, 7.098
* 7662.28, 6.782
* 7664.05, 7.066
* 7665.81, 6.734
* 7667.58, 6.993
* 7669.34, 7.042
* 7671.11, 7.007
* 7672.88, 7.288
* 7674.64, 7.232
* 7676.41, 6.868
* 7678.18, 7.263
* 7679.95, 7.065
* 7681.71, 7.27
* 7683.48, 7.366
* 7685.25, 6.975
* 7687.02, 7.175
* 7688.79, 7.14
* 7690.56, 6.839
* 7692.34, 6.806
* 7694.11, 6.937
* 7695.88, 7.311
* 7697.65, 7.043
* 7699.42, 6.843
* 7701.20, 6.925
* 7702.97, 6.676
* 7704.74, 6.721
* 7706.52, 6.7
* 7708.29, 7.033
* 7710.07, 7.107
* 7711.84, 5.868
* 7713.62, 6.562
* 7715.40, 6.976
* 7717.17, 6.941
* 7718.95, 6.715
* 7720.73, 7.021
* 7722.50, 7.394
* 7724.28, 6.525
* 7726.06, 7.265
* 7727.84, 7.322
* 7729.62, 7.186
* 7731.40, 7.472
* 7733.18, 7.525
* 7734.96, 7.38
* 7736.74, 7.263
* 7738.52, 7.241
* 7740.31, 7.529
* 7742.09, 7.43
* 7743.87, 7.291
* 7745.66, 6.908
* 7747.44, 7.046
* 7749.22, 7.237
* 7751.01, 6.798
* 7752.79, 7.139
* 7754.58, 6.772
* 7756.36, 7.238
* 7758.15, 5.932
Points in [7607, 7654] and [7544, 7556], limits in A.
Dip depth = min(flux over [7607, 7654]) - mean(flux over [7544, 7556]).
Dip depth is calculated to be -0.94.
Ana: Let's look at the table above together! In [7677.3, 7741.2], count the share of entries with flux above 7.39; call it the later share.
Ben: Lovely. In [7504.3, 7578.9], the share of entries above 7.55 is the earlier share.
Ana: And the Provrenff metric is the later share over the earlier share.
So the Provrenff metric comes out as 0.1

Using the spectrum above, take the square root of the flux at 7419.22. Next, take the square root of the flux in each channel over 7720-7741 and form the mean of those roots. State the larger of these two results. 2.76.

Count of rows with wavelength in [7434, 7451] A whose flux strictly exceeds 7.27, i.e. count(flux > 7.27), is 10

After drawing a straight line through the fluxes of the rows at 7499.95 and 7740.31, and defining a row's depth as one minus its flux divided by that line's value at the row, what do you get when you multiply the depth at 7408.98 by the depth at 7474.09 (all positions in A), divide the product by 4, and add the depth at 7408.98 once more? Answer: -0.150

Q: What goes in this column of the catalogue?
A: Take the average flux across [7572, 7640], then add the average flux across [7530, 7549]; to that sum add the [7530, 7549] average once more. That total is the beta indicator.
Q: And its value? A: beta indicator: 23.1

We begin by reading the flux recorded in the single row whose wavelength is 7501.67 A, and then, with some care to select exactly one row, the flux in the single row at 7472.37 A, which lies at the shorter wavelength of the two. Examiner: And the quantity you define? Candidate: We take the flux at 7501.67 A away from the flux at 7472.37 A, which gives -0.29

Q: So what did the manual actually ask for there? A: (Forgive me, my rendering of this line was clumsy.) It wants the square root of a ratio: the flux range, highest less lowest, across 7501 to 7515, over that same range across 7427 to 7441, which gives 1.1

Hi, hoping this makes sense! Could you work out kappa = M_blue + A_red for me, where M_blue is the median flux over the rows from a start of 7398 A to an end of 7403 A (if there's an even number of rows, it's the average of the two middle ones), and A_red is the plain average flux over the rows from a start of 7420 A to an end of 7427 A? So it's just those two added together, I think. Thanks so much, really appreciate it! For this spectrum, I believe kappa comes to 15.28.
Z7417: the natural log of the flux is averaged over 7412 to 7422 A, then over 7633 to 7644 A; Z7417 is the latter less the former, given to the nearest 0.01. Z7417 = -0.02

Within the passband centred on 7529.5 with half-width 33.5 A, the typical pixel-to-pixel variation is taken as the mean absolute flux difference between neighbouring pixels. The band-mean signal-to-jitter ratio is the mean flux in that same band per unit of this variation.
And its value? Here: 43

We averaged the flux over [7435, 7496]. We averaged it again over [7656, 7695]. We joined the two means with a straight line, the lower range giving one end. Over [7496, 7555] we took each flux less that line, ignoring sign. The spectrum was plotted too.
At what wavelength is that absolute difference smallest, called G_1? 7501.67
